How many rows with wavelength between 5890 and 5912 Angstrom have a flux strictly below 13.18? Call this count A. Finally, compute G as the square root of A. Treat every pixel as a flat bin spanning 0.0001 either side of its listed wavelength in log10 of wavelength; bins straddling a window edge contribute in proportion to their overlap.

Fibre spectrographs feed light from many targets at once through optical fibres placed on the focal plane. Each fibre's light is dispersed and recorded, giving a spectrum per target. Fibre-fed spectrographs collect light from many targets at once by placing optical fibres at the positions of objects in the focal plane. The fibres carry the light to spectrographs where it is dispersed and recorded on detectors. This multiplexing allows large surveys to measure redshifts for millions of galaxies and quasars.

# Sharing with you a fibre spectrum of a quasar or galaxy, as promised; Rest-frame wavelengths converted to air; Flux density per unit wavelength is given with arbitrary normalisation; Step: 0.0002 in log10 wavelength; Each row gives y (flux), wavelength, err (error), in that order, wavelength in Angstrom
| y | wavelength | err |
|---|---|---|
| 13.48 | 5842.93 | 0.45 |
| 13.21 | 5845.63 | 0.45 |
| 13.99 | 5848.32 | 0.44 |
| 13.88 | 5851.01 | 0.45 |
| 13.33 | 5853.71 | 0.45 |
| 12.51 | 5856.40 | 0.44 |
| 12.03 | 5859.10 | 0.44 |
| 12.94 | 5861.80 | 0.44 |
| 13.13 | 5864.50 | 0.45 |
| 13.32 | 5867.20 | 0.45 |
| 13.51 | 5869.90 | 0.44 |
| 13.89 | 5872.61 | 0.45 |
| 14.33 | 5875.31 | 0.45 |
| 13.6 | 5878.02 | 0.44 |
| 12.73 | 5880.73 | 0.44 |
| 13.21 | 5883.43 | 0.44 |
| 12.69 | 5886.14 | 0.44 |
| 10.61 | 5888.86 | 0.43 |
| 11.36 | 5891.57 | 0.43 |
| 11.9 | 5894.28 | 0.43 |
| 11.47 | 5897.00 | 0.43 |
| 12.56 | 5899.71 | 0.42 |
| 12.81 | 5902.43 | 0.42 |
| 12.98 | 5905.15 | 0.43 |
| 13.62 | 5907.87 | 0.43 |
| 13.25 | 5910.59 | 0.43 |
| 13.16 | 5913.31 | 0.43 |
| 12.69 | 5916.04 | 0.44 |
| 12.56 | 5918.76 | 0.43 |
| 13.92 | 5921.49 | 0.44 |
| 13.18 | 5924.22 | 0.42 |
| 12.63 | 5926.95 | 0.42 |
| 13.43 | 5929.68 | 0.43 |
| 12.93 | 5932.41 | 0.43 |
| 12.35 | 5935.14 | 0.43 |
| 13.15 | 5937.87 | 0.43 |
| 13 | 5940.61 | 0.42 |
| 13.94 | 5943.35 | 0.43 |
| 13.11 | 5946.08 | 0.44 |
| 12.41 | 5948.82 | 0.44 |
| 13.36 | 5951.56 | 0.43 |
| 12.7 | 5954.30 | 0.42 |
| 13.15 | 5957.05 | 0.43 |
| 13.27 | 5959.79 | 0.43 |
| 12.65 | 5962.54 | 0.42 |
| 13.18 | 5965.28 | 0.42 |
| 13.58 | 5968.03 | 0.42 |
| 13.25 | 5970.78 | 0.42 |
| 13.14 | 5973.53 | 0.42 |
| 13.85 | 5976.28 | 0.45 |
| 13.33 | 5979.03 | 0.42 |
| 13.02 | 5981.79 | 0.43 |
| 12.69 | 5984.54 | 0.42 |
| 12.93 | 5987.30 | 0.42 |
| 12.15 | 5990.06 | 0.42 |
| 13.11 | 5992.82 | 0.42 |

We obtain 2.45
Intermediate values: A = 6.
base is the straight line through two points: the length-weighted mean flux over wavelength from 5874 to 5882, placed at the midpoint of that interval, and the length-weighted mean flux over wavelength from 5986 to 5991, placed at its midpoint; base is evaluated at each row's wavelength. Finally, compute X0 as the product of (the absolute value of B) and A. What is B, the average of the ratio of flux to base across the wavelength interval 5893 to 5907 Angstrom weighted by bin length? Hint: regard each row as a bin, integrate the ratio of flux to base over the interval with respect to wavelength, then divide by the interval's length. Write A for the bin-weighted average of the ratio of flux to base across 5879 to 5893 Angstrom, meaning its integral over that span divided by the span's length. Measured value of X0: 0.84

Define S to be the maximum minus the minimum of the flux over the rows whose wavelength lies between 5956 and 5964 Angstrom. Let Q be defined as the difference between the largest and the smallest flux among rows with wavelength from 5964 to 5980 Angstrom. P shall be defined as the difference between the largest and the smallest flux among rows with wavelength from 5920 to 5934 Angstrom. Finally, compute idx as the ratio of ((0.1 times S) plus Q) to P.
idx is 0.6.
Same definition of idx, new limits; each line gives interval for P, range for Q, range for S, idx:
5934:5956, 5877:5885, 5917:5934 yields 0.6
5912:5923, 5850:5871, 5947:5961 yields 1.4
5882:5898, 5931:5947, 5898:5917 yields 0.7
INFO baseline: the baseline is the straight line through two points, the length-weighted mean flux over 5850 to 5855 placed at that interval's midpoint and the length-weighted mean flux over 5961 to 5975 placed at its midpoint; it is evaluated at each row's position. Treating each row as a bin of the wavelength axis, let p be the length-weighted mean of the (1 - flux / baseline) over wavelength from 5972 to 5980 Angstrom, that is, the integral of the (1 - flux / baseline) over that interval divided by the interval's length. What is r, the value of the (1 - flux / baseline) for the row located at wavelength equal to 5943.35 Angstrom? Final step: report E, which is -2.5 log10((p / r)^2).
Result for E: 1.7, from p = -0.02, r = -0.05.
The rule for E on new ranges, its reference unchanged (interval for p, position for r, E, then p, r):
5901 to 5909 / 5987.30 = -1.0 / 0.02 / 0.01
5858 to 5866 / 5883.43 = -2.5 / 0.06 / 0.02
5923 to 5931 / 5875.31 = 2.7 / 0.02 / -0.06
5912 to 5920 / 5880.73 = 0.7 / 0.04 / 0.06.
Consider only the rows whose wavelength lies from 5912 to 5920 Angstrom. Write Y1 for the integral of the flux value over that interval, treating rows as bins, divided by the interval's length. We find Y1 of 12.8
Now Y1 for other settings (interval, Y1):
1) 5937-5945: 13.4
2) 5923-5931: 13.1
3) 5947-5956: 12.8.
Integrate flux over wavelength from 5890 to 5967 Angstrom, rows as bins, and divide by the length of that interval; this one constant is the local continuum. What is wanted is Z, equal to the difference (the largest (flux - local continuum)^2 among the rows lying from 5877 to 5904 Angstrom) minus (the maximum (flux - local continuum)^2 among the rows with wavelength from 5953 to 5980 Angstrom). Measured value 4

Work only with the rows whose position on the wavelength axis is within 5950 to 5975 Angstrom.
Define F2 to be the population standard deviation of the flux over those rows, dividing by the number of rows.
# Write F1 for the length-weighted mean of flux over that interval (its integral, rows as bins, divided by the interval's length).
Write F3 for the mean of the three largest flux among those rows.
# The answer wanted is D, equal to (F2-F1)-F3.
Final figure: -26.26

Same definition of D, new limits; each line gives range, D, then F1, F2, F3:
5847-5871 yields -26.38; 13.2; 0.59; 13.79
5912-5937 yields -26.03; 13.0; 0.46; 13.51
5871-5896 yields -25.48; 12.7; 1.15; 13.94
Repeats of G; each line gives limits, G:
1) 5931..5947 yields 2.24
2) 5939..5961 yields 2.24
